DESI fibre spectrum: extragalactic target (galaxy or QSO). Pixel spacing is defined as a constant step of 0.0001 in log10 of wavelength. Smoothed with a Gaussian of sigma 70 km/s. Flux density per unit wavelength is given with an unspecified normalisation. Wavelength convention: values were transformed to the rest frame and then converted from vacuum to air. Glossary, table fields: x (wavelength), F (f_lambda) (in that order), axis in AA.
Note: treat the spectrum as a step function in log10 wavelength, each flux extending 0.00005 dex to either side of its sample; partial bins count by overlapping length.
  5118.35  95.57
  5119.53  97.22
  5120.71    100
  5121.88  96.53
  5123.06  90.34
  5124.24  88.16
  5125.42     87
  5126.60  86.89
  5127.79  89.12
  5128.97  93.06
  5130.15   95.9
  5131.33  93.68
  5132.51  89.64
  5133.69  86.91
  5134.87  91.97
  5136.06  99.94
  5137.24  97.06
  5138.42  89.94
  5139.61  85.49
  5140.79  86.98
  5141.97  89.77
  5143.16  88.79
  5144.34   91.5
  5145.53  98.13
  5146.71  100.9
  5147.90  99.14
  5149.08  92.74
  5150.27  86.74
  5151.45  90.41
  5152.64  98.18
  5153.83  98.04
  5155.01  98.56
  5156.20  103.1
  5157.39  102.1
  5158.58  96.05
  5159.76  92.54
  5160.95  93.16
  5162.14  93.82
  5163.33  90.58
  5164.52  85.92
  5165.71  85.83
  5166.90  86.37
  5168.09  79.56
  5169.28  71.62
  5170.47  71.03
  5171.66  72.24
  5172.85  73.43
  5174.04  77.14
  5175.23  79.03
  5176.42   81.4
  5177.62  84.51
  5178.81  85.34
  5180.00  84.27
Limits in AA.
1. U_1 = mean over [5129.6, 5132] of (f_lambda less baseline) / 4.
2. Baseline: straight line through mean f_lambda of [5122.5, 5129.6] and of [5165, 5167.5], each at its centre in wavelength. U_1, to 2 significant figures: 1.5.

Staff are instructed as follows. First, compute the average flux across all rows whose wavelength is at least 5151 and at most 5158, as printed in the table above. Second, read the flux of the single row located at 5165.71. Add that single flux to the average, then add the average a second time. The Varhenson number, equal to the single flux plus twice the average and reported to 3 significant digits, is 283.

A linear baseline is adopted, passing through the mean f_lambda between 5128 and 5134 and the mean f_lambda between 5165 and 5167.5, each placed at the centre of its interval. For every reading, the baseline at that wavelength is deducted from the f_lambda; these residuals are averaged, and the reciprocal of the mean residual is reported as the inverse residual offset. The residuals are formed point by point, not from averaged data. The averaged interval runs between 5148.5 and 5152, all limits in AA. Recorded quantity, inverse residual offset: 0.8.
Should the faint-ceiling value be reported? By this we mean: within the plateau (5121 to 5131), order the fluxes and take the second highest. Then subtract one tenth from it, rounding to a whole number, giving 96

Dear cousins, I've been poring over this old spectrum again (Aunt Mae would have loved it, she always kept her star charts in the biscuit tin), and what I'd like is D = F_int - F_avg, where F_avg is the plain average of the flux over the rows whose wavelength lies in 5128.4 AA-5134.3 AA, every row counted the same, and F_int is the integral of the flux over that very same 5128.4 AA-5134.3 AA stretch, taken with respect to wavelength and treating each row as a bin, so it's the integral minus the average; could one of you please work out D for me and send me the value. 451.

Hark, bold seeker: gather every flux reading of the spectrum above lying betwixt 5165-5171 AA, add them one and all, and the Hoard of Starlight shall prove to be 394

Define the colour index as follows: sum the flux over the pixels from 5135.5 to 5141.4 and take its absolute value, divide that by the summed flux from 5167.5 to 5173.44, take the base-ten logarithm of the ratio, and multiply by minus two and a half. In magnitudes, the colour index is -0.24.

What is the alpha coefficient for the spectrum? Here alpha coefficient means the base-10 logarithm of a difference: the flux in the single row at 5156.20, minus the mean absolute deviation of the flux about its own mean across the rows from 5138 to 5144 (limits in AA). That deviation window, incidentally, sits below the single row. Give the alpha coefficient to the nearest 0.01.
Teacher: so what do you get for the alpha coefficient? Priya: 2.01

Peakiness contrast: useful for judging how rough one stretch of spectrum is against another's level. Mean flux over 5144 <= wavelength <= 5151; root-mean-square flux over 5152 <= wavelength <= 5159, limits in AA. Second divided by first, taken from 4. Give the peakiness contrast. 2.95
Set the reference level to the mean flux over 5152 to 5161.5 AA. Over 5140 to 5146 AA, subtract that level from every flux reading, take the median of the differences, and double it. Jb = -16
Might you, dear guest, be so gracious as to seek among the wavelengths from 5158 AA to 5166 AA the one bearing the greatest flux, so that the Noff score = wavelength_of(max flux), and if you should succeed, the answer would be 5158.58 AA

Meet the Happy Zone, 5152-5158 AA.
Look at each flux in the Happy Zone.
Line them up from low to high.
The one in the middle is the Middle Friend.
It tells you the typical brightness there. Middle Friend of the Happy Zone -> 99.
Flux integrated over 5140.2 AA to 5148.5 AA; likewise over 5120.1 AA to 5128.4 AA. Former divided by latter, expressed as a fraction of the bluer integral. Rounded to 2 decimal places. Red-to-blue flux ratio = 1.03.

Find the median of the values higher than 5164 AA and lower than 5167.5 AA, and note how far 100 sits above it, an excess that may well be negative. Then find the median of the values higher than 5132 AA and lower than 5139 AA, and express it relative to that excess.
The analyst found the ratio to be 6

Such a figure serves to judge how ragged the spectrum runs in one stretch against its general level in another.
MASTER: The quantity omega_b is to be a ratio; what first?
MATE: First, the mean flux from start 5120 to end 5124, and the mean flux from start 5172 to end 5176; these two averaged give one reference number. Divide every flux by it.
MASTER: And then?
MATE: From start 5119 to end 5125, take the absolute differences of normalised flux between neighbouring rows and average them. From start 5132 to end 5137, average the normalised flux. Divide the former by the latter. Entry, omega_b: 0.040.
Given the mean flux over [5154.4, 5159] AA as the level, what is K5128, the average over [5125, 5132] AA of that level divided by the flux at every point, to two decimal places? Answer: 1.10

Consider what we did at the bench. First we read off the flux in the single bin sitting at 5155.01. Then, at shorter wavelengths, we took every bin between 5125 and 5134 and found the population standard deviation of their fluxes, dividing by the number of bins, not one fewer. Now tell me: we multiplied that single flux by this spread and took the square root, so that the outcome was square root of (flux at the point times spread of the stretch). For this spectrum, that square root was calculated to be 18.0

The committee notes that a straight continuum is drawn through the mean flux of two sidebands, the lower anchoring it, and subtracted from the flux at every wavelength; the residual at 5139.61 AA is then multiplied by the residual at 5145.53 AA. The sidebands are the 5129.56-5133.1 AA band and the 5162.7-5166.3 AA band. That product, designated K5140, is -46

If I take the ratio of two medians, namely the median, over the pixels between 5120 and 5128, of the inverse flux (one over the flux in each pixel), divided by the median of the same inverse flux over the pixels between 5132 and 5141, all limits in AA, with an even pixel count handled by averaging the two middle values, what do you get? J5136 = 1.008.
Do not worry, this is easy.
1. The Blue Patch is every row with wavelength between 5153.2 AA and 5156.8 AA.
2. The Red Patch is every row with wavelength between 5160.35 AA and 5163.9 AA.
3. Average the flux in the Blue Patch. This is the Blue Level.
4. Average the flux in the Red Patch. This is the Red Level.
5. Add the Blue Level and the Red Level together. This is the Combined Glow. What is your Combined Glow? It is 192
